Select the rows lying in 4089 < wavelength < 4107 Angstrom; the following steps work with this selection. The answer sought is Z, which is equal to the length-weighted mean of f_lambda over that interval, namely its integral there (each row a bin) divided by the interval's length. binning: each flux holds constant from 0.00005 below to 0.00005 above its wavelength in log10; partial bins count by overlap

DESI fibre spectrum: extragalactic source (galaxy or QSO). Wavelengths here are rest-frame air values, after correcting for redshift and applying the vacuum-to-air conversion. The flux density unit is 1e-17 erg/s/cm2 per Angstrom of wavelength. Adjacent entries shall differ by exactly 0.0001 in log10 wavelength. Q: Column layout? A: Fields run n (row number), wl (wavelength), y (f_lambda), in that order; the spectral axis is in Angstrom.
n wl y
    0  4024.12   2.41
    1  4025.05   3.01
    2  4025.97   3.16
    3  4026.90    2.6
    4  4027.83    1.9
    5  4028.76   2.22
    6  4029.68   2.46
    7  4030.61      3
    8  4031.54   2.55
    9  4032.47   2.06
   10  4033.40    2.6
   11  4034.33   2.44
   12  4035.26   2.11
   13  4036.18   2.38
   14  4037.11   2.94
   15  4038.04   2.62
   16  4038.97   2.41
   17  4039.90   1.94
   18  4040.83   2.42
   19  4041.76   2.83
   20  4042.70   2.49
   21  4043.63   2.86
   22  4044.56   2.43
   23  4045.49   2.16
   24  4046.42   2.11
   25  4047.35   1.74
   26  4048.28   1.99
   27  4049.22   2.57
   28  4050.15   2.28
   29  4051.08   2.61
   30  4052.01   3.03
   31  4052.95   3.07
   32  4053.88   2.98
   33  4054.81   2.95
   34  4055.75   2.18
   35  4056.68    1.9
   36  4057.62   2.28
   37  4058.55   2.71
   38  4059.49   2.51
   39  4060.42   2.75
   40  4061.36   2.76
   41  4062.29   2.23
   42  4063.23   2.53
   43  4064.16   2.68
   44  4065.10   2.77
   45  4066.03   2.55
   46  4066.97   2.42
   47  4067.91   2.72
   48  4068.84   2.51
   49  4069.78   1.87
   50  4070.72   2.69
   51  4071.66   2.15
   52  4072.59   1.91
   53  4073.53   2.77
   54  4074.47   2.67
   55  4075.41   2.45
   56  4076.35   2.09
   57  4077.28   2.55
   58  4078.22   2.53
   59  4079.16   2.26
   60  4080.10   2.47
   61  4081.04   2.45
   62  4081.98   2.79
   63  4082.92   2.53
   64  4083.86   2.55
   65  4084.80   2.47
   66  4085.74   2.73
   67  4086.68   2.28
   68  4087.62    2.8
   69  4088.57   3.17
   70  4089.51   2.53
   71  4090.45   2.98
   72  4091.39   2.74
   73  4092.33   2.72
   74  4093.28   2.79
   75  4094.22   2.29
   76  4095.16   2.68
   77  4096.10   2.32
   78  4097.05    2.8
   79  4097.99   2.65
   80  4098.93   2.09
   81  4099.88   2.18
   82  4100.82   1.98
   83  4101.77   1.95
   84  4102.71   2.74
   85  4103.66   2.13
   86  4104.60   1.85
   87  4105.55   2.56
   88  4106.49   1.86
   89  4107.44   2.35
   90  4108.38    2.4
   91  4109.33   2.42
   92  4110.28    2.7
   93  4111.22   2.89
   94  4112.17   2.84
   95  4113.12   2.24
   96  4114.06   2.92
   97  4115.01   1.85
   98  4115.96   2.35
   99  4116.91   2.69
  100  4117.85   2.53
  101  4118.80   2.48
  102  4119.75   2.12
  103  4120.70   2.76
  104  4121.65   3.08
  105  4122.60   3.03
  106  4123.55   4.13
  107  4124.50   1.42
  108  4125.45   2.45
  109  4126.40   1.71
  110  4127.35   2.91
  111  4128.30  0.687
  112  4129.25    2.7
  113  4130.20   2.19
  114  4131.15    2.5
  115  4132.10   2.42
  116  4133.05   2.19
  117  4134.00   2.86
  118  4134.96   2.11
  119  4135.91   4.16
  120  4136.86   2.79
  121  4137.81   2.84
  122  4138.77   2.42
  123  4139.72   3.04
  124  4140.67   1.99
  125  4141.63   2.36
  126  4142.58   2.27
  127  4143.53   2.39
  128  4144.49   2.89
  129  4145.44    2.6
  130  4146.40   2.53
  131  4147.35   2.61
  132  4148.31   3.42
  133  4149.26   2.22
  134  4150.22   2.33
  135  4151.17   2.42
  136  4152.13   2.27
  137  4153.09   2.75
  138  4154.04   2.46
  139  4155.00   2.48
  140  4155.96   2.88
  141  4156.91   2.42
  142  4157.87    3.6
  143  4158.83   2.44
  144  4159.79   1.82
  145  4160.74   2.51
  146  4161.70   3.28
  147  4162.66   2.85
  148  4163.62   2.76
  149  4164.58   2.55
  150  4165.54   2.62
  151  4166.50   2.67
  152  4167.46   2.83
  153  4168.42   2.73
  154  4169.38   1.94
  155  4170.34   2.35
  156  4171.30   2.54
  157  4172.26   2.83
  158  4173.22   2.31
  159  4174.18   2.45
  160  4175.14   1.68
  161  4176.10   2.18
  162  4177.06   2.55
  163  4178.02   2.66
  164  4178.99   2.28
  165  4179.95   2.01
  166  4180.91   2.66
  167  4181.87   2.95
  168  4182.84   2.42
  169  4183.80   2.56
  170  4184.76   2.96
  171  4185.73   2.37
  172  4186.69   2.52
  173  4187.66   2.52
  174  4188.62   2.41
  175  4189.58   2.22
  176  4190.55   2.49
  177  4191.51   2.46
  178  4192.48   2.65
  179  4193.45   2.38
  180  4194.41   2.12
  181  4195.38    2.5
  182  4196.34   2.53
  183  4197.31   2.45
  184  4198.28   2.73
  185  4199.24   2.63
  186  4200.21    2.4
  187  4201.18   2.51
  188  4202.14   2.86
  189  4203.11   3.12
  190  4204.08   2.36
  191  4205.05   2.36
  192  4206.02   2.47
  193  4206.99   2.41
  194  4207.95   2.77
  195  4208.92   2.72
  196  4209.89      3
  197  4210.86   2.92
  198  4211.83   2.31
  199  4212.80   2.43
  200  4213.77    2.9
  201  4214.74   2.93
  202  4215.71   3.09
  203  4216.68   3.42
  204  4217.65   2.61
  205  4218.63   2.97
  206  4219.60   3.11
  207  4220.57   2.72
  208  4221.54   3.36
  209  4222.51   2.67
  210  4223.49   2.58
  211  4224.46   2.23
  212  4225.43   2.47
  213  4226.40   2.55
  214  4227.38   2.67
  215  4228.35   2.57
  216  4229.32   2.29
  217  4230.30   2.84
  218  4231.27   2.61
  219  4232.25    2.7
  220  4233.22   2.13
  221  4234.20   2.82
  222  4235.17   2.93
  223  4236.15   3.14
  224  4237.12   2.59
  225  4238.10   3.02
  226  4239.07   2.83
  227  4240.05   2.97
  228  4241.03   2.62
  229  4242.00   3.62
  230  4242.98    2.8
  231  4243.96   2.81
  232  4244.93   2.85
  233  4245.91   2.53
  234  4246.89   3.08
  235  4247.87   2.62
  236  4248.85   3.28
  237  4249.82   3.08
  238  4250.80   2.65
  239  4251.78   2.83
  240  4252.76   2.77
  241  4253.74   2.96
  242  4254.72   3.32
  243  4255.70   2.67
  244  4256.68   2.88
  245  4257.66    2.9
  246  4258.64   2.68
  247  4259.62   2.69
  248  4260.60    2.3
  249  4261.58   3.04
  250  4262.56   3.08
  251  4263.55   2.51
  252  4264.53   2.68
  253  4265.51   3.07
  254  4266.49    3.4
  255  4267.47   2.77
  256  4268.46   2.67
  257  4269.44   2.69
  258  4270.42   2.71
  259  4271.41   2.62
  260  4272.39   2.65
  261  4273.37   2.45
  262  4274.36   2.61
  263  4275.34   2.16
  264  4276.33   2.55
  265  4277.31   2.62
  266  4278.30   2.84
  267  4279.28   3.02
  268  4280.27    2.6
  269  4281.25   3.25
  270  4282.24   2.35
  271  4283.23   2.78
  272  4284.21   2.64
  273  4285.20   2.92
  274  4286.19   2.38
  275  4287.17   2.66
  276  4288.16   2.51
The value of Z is 2.41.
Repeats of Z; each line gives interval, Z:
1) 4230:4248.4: 2.82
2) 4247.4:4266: 2.84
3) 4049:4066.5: 2.60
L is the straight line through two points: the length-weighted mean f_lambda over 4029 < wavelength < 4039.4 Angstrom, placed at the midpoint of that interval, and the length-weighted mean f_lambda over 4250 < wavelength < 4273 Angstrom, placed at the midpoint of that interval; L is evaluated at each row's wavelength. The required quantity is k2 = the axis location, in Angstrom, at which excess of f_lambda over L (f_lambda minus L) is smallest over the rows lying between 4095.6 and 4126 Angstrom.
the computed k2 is 4124.50 Angstrom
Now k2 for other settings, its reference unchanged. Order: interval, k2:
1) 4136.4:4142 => 4140.67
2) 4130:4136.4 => 4134.96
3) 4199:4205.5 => 4205.05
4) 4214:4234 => 4233.22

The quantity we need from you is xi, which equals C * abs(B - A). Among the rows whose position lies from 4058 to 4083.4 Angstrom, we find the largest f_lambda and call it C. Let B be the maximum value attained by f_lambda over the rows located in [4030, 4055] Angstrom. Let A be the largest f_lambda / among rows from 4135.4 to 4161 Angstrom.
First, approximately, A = 4.16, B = 3.07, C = 2.79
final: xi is 3.0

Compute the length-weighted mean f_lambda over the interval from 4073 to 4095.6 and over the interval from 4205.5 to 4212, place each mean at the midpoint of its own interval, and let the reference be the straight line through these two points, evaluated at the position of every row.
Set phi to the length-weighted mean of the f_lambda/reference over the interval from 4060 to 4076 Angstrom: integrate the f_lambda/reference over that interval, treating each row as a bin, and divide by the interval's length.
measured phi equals 0.96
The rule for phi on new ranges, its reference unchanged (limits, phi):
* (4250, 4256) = 1.07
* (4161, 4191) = 0.95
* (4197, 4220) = 1.02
